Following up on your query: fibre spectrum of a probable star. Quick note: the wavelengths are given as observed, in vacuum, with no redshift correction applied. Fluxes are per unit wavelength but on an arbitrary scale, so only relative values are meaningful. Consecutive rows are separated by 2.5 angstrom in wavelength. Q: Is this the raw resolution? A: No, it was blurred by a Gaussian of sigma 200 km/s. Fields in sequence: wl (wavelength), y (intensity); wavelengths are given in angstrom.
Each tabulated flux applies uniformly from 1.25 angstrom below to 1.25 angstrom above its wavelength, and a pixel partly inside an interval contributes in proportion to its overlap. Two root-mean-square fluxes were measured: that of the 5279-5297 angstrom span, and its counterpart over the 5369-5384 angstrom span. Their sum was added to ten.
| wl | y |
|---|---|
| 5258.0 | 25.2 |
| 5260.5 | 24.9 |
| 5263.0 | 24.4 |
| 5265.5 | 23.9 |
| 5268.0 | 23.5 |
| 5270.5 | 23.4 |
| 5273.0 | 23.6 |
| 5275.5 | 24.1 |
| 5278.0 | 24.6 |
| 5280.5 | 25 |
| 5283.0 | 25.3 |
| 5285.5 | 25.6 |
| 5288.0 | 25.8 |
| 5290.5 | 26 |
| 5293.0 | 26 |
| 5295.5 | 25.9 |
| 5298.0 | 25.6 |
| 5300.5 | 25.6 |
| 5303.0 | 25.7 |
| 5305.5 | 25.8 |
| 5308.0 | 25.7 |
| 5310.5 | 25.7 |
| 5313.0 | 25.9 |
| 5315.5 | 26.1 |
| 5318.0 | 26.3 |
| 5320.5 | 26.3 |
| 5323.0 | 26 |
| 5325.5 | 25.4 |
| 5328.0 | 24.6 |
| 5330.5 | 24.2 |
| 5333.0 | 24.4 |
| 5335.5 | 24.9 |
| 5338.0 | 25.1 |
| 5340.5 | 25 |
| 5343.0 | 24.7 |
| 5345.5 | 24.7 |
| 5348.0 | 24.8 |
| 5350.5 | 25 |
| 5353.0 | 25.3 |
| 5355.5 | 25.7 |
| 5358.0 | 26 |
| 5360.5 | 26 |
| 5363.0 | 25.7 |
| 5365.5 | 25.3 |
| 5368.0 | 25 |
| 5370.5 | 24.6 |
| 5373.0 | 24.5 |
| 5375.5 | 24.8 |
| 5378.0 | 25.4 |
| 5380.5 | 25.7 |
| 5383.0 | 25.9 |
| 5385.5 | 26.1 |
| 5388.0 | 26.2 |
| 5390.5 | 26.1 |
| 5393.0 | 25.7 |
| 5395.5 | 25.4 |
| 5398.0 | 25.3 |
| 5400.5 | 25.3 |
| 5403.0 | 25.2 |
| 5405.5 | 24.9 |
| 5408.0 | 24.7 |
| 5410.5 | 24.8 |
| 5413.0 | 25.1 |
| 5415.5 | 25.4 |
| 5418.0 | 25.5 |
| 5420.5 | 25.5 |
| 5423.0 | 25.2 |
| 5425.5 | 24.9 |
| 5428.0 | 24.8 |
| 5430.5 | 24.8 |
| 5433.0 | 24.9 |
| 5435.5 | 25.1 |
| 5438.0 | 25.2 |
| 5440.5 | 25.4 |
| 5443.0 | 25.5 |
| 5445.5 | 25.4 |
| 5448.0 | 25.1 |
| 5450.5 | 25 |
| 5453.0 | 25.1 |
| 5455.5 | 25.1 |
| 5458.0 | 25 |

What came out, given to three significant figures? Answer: 60.8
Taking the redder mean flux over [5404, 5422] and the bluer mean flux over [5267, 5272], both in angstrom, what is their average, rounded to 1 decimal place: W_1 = 24.3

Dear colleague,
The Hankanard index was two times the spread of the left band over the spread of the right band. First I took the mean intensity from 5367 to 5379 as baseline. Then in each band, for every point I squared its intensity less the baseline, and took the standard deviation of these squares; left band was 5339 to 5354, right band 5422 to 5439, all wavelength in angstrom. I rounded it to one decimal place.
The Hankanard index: 2.6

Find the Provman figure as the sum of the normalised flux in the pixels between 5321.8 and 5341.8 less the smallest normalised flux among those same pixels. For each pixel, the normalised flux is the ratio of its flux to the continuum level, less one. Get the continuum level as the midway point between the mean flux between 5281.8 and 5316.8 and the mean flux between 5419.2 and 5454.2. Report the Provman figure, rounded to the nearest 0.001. -0.108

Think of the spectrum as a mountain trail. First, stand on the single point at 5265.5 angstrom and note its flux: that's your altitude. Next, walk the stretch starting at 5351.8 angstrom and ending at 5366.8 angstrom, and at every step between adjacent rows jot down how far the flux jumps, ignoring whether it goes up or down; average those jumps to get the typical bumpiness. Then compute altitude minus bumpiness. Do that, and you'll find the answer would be 23.6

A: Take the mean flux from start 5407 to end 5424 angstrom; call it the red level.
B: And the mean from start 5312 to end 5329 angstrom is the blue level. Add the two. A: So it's 51.0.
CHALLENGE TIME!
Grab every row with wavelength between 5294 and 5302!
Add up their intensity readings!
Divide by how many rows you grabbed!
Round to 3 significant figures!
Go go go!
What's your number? 25.7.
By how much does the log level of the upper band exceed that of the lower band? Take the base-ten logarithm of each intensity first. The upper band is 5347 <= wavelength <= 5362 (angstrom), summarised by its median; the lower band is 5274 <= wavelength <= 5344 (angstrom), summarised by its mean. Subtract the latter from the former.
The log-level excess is 0.0018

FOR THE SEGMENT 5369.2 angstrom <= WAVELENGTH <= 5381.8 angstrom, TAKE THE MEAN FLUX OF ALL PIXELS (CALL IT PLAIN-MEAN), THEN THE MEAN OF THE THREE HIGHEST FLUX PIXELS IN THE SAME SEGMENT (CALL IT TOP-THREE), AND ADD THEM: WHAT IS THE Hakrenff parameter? 50.3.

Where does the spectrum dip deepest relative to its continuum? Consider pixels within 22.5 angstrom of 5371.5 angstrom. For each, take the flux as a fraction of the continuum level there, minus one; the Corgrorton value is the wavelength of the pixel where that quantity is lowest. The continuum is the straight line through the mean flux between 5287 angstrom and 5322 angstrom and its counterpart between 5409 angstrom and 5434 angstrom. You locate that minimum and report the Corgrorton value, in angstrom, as 5373.0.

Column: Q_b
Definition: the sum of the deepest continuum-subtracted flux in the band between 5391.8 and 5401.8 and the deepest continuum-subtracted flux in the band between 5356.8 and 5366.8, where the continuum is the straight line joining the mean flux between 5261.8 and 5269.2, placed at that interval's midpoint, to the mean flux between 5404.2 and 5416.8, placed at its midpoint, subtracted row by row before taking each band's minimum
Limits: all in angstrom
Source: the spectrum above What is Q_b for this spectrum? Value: 1.0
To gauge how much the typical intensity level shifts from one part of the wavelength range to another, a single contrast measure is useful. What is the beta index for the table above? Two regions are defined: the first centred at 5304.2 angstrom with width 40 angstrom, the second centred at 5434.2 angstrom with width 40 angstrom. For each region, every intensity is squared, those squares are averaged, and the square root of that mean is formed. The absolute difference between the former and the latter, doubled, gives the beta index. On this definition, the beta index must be 1.4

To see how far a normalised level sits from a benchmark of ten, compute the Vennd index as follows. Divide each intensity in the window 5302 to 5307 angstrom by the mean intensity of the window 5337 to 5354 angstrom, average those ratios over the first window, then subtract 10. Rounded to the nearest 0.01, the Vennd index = -8.97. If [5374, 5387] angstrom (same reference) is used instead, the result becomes -8.97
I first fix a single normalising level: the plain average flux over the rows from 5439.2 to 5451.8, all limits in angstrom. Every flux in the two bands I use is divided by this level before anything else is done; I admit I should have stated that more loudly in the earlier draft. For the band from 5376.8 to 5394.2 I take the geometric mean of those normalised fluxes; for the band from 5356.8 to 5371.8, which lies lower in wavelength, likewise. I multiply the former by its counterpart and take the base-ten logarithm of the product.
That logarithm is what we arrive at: 0.0126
